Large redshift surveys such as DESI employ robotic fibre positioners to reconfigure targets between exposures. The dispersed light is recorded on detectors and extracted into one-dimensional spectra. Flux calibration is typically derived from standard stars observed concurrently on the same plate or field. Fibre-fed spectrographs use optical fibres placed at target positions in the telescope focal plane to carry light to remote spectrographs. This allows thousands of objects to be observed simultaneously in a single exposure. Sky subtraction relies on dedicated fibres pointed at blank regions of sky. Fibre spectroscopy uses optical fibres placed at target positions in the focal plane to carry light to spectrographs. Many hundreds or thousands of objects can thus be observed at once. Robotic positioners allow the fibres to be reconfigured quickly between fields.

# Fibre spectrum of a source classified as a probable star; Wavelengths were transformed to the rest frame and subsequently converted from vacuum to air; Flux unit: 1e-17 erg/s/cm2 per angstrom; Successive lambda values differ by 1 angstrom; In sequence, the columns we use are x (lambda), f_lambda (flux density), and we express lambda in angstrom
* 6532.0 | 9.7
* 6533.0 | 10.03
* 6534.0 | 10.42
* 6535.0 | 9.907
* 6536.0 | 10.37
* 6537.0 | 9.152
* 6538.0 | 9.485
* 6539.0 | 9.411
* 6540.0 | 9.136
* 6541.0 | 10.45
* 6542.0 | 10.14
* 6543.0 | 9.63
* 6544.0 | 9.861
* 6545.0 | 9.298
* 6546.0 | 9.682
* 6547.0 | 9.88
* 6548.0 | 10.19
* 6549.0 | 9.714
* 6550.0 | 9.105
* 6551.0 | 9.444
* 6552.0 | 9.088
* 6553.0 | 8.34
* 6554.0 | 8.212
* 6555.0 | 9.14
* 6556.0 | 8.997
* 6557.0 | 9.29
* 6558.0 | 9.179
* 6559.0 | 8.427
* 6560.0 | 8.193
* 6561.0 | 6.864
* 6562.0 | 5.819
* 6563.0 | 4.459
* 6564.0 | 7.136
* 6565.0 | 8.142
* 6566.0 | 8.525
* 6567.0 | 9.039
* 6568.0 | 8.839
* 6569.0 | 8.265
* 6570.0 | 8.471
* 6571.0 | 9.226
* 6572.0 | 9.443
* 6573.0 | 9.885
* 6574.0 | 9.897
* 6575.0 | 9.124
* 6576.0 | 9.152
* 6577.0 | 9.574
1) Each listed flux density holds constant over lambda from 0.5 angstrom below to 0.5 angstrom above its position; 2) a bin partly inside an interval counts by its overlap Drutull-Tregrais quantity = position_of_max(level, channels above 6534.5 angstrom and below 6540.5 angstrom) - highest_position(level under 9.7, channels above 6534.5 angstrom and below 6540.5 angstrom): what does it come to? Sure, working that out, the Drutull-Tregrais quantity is -4 angstrom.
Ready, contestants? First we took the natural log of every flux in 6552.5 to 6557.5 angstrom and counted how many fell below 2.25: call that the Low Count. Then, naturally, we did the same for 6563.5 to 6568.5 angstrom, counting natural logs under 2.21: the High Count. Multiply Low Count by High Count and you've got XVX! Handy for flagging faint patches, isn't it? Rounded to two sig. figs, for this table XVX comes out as 25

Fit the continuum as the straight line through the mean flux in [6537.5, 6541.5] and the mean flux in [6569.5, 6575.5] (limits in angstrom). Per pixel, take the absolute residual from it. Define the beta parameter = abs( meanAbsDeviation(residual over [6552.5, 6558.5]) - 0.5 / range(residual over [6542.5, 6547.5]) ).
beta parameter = 1.4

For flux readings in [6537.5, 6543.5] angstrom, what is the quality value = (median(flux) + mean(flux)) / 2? 9.6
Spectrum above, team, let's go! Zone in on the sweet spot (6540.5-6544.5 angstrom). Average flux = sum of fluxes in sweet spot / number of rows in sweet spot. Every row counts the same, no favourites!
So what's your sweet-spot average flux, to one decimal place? 10.0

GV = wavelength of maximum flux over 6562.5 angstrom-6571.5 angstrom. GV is 6571.0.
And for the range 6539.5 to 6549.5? 6541.0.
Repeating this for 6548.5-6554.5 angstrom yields 6549.0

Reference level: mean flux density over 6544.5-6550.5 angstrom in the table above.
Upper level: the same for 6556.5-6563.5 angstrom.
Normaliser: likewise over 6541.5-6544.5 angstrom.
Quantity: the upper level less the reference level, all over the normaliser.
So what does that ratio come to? -0.2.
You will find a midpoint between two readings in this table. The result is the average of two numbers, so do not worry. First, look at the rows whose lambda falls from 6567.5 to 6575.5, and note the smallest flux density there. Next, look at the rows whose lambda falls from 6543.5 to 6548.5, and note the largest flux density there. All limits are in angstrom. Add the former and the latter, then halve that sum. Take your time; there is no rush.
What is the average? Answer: 9.23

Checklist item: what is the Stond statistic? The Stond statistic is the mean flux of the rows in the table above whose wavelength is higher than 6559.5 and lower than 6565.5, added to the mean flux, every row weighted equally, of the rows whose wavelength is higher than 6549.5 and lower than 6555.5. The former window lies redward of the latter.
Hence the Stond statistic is 15.7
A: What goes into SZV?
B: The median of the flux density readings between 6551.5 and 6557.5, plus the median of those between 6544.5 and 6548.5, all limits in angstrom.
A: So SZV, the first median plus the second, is 18.8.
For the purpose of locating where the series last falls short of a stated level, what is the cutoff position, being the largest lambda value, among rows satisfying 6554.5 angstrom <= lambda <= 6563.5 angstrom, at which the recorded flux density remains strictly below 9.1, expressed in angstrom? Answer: 6563.0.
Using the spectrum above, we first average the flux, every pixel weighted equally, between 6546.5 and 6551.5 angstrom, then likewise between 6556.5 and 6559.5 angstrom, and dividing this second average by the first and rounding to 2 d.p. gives 0.93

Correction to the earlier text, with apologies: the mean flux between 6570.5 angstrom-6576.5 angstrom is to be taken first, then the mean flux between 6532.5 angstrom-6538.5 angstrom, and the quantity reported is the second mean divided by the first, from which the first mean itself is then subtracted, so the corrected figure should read -8.41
